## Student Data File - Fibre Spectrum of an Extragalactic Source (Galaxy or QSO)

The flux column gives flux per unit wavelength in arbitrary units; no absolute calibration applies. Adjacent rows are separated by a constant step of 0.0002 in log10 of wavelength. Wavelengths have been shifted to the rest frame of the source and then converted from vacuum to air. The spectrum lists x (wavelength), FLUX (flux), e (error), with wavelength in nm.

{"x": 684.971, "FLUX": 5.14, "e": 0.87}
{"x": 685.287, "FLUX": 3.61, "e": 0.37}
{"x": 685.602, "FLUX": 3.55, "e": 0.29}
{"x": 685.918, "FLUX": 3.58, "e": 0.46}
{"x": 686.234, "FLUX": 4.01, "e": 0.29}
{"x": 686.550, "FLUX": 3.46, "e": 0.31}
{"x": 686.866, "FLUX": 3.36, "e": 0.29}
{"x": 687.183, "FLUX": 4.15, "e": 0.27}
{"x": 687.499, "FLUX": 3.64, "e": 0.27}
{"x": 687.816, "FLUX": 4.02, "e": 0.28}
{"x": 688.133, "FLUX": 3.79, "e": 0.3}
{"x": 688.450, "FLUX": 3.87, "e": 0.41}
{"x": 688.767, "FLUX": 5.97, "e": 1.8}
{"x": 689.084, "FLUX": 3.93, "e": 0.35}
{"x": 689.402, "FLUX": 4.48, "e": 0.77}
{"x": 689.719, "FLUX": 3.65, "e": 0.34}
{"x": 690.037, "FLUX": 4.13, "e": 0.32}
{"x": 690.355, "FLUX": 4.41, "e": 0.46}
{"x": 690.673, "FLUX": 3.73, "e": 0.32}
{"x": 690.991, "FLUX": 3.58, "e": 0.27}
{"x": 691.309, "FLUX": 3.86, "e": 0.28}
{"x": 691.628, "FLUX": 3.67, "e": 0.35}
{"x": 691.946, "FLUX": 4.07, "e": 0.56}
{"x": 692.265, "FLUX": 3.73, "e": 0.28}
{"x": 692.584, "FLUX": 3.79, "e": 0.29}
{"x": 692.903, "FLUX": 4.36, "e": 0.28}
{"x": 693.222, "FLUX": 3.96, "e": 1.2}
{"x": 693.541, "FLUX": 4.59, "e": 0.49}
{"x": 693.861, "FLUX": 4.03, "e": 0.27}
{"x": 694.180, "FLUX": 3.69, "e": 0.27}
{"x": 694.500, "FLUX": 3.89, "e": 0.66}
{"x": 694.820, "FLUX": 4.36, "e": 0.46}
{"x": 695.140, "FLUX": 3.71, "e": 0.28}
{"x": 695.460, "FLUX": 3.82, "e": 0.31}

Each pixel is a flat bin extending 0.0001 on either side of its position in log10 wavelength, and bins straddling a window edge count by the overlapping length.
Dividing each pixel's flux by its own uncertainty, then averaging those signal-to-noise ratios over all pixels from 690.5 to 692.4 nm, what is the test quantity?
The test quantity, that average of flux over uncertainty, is 11.6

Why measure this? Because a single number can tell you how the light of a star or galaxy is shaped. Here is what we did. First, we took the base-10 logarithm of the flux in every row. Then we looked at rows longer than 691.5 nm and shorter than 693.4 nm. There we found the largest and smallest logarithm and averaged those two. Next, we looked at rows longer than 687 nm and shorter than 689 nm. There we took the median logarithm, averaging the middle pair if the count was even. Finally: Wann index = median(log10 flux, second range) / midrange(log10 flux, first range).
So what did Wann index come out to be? 0.99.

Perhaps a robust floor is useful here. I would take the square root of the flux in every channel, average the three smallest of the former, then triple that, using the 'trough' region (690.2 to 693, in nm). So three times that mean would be 5.74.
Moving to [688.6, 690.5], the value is 5.93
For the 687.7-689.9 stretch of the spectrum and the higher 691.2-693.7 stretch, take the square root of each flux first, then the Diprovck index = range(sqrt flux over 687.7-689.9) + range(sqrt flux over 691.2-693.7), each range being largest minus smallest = 0.8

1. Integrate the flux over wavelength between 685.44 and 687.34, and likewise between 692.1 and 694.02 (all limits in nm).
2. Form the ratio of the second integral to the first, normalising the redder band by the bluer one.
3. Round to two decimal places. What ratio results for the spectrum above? 1.12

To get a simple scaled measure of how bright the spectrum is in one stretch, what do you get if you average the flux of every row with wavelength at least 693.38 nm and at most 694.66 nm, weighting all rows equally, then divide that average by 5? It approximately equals 0.81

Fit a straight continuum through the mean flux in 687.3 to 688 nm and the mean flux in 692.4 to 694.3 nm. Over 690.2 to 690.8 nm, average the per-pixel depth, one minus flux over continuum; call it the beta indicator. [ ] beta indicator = -0.03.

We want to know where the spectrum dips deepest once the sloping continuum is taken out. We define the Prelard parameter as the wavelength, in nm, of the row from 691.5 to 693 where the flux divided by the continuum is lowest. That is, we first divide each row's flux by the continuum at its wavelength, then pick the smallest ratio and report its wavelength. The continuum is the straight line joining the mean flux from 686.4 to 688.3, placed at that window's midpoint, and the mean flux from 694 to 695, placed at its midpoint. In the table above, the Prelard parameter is 691.628 nm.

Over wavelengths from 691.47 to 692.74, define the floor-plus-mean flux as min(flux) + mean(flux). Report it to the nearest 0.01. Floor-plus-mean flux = 7.49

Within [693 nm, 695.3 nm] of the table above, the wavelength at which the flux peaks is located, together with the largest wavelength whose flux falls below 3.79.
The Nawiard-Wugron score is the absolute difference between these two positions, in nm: 1.60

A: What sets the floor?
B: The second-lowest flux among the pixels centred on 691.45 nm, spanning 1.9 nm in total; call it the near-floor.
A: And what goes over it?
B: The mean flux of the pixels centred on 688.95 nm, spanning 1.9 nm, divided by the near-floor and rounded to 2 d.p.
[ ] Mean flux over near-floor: 1.17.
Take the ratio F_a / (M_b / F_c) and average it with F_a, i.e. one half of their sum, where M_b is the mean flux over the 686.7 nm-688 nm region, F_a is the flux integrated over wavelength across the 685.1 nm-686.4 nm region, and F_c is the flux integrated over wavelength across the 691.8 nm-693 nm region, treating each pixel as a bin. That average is 5.5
